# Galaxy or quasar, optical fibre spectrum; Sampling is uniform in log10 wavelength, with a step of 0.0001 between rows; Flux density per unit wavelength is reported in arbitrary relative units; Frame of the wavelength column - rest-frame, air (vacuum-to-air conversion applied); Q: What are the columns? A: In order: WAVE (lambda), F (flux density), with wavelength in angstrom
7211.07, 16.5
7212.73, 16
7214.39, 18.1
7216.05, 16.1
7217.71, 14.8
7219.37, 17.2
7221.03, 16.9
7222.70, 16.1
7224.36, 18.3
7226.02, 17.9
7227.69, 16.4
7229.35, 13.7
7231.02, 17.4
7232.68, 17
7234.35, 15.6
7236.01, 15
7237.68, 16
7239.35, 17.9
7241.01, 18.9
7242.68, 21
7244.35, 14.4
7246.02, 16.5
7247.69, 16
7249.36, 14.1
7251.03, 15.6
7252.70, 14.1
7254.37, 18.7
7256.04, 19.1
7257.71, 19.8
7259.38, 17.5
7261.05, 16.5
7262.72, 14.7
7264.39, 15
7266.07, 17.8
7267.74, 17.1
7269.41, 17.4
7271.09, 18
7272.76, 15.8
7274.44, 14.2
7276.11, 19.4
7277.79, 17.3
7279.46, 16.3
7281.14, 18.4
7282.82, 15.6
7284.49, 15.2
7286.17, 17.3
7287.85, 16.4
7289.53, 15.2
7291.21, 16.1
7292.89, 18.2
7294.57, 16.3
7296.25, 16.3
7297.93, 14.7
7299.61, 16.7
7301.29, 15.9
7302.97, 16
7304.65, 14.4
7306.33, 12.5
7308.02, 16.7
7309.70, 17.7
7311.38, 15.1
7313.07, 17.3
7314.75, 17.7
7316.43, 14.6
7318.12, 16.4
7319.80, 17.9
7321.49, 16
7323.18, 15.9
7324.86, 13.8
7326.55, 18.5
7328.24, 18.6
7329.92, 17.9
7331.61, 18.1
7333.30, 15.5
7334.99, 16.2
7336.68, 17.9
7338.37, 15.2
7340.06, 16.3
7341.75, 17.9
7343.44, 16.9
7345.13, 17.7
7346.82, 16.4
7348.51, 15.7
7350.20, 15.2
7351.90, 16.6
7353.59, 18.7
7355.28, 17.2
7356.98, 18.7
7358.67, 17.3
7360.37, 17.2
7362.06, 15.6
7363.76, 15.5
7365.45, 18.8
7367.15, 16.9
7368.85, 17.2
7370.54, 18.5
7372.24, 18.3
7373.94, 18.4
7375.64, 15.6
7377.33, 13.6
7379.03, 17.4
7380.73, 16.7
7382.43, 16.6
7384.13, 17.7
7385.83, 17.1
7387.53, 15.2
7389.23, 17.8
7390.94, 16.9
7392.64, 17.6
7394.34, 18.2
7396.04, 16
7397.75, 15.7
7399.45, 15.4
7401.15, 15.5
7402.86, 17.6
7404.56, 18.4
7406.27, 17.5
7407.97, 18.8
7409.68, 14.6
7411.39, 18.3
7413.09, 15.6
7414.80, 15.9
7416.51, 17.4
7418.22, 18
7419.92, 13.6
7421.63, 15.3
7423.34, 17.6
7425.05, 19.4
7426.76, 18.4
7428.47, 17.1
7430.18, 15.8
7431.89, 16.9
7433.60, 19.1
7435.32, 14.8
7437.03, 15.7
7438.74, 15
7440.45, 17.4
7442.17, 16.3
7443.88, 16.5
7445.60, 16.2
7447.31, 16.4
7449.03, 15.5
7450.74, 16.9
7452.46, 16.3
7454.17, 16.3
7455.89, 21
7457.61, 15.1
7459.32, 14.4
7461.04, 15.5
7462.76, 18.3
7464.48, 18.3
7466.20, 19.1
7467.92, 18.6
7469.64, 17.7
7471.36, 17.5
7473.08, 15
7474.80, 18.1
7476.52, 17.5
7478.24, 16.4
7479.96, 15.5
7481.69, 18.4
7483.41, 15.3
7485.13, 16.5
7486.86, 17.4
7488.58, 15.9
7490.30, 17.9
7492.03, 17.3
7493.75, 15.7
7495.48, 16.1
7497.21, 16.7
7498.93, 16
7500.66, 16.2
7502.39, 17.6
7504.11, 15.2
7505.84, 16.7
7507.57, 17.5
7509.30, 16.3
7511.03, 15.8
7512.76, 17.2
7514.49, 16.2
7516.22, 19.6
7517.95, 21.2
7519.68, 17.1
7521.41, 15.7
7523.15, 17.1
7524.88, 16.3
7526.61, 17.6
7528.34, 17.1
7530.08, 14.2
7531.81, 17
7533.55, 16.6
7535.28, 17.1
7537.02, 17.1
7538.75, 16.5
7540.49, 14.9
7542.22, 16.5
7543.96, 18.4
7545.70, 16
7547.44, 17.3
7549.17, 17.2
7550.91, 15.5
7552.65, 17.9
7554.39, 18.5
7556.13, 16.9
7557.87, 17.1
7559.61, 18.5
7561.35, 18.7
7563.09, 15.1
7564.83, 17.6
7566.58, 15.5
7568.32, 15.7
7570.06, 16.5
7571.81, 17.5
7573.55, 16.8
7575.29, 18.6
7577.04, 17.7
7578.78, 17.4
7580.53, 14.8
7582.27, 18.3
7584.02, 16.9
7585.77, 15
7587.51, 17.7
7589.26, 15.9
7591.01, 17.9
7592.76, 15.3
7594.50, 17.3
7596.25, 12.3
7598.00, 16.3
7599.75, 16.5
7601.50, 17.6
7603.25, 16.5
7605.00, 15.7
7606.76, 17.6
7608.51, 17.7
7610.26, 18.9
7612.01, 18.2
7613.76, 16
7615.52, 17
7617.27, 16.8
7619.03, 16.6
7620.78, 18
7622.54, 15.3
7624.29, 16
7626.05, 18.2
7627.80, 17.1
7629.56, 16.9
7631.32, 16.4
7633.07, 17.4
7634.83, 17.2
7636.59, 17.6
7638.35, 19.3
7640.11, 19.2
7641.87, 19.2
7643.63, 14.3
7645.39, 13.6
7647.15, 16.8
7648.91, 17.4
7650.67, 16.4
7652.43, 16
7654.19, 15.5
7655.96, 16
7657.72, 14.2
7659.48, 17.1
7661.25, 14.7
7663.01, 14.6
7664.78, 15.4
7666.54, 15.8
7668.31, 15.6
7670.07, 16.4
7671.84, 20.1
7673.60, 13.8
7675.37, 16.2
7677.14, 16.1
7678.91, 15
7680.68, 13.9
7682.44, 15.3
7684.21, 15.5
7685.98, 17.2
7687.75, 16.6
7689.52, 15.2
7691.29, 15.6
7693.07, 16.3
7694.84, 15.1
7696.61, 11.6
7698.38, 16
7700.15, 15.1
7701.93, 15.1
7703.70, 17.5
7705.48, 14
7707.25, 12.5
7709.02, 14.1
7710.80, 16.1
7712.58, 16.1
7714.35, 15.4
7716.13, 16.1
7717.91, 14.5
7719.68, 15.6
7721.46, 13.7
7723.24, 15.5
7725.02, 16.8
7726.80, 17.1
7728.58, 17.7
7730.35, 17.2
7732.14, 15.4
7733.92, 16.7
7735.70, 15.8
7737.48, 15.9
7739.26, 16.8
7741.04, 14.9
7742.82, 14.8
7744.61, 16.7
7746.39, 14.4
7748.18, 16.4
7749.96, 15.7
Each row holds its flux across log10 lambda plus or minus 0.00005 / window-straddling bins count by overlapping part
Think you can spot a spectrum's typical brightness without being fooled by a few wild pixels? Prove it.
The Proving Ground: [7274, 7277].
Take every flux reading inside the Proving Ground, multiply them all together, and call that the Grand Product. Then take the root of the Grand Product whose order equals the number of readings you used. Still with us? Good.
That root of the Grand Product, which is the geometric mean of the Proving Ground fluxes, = 16.6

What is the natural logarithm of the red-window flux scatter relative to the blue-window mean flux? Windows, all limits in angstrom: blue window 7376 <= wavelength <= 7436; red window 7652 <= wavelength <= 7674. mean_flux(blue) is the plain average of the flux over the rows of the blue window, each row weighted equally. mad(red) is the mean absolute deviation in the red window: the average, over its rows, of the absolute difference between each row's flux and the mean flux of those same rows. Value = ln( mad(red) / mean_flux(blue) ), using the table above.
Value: -2.79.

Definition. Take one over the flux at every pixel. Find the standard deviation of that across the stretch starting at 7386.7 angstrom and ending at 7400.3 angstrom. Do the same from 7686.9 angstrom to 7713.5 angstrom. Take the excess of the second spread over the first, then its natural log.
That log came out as -6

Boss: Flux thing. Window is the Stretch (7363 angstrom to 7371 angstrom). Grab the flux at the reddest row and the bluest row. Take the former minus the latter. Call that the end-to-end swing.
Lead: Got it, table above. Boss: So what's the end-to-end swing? 3.0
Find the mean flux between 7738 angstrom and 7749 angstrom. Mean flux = 15.7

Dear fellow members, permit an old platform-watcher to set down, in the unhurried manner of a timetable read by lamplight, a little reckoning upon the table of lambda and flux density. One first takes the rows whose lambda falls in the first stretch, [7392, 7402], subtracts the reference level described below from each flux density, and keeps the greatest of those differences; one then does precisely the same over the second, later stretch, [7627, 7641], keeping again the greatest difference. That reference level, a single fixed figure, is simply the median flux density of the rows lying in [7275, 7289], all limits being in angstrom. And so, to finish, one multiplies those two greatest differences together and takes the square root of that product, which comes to 1.8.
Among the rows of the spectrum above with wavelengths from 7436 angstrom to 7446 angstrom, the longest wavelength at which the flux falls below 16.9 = 7445.60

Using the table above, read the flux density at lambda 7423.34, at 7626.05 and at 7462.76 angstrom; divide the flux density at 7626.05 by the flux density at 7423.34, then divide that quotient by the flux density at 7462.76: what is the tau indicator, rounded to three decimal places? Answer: 0.057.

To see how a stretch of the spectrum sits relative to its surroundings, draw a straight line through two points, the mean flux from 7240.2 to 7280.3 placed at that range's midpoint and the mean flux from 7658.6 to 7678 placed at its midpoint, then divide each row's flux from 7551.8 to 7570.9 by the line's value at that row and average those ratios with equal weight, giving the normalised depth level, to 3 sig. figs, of 1.05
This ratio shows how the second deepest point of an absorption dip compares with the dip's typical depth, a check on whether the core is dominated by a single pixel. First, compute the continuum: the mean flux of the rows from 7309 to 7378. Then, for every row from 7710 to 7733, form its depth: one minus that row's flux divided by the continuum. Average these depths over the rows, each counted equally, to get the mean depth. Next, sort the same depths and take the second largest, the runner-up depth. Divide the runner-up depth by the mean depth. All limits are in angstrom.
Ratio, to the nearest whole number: 3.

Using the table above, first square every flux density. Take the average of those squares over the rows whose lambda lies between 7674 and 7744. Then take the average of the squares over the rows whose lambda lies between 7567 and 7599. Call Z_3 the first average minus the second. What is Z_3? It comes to -33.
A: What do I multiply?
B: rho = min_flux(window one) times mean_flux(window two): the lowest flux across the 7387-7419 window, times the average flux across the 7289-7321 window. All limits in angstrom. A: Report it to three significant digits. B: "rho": 235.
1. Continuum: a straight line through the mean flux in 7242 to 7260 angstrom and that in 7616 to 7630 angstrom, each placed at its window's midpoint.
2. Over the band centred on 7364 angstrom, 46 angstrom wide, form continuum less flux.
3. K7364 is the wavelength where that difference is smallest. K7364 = 7365.45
